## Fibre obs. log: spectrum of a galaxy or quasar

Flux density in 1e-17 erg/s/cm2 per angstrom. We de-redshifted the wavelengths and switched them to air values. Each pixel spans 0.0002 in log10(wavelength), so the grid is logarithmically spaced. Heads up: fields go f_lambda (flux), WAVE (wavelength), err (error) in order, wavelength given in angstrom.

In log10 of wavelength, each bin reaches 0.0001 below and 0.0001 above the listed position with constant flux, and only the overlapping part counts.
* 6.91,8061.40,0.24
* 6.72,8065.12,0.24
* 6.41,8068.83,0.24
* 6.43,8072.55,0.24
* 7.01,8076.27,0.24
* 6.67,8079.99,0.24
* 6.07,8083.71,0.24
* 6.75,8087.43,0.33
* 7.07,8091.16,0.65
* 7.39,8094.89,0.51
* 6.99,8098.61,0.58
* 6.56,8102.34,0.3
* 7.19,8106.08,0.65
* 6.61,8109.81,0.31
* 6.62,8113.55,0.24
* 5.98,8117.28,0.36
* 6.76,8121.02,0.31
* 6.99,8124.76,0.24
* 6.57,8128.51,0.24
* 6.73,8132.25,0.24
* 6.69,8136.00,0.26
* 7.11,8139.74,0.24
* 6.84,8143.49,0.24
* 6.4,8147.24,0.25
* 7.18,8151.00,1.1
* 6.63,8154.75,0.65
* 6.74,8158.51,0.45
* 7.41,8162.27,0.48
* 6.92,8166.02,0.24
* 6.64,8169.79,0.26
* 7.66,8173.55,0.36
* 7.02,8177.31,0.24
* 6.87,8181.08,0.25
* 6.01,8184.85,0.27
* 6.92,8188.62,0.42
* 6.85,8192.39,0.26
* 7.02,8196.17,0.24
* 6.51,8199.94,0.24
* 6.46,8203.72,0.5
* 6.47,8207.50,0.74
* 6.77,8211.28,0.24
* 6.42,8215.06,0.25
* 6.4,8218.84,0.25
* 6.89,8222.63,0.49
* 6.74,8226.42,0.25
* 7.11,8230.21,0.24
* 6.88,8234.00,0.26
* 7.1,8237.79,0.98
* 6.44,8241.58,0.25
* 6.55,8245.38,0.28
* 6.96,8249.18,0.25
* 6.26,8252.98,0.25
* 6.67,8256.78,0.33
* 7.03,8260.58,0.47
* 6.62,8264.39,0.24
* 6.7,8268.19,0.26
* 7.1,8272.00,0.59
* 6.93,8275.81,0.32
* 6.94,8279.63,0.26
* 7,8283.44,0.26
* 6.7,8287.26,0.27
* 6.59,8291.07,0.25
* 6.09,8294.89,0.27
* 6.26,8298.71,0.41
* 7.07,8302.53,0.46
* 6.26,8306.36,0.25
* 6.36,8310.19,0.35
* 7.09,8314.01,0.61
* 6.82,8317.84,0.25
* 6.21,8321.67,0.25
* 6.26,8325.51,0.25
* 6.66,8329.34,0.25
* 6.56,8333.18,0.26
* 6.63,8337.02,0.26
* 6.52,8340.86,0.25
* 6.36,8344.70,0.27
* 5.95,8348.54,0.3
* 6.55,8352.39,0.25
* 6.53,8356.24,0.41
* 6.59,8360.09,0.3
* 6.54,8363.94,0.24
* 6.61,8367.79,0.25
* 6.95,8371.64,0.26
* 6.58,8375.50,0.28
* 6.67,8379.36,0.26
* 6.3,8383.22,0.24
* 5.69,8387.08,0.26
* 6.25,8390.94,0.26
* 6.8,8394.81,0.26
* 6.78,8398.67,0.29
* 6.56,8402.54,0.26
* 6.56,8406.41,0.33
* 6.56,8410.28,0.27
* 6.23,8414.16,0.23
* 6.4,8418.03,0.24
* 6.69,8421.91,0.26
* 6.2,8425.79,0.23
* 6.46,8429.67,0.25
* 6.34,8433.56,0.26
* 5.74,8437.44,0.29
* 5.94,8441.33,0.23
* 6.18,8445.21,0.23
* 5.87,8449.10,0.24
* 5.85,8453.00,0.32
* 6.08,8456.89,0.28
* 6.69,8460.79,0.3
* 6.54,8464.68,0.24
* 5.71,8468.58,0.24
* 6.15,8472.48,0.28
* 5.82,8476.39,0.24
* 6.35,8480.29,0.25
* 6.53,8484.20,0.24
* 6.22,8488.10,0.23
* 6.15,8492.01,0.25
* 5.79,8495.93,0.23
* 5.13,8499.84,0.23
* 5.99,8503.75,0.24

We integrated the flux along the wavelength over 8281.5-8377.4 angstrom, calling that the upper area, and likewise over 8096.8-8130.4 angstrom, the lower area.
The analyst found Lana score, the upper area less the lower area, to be 403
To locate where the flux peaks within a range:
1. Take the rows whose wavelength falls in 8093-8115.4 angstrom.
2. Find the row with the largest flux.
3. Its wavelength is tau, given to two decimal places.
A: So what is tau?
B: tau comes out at 8094.89 angstrom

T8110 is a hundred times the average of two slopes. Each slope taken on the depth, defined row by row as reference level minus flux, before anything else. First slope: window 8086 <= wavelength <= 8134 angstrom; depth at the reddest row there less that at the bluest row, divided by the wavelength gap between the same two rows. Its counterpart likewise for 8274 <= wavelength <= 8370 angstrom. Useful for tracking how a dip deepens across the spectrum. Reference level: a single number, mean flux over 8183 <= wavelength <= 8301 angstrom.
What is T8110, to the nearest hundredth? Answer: 0.20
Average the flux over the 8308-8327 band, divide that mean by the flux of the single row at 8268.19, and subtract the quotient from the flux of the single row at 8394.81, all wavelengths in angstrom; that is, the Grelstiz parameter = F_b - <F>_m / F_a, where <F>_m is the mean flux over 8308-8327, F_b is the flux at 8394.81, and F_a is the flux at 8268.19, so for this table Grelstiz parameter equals 5.8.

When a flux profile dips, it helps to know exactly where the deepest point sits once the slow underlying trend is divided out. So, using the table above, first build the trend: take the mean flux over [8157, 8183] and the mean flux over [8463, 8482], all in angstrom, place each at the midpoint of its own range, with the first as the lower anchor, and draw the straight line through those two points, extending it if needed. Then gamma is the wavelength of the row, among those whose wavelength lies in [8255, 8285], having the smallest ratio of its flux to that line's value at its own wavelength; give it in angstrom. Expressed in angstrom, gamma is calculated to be 8264.39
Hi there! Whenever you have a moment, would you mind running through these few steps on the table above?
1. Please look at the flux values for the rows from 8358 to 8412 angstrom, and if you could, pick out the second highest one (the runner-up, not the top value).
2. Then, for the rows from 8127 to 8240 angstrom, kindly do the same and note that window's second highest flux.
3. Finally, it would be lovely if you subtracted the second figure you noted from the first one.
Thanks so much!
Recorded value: -0.61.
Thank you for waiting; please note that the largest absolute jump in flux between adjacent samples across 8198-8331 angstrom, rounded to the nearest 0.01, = 0.81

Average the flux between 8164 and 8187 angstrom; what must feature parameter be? 6.9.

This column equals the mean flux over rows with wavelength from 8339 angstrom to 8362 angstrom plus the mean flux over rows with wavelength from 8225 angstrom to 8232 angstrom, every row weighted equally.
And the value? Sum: 13.3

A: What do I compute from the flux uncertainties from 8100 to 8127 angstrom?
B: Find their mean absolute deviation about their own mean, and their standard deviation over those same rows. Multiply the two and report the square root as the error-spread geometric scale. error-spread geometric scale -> 0.11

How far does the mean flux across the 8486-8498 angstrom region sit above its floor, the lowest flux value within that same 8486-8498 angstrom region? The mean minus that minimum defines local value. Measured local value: 0.26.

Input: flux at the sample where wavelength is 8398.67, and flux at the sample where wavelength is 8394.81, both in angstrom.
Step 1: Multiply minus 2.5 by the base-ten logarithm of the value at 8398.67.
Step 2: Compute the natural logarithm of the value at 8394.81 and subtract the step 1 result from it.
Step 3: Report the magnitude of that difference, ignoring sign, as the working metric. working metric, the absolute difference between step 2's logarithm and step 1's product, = 3.99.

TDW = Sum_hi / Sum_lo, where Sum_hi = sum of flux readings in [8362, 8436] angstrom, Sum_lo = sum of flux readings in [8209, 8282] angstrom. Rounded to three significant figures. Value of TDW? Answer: 0.958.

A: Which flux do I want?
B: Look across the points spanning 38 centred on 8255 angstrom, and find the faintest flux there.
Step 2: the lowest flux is 6.26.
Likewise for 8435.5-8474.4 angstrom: 5.71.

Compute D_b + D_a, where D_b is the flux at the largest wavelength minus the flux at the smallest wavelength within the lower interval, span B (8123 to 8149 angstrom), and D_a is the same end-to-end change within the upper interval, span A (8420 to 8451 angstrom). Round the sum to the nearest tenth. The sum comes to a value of -1.4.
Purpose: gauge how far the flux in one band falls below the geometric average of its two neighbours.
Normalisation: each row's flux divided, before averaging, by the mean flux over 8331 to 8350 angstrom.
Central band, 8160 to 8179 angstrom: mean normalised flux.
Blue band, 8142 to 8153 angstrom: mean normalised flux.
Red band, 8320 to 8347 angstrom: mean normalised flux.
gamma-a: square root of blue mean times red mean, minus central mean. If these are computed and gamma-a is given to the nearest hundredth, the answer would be -0.08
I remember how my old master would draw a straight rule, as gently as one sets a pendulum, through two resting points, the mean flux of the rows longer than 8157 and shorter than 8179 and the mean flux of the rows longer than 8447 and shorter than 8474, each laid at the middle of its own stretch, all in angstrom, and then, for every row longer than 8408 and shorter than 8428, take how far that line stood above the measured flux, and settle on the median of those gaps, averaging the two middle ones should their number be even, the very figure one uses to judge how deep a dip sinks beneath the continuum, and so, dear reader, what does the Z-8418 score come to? -0.14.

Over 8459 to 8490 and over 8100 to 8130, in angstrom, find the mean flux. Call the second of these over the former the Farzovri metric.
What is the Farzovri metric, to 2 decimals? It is 1.07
